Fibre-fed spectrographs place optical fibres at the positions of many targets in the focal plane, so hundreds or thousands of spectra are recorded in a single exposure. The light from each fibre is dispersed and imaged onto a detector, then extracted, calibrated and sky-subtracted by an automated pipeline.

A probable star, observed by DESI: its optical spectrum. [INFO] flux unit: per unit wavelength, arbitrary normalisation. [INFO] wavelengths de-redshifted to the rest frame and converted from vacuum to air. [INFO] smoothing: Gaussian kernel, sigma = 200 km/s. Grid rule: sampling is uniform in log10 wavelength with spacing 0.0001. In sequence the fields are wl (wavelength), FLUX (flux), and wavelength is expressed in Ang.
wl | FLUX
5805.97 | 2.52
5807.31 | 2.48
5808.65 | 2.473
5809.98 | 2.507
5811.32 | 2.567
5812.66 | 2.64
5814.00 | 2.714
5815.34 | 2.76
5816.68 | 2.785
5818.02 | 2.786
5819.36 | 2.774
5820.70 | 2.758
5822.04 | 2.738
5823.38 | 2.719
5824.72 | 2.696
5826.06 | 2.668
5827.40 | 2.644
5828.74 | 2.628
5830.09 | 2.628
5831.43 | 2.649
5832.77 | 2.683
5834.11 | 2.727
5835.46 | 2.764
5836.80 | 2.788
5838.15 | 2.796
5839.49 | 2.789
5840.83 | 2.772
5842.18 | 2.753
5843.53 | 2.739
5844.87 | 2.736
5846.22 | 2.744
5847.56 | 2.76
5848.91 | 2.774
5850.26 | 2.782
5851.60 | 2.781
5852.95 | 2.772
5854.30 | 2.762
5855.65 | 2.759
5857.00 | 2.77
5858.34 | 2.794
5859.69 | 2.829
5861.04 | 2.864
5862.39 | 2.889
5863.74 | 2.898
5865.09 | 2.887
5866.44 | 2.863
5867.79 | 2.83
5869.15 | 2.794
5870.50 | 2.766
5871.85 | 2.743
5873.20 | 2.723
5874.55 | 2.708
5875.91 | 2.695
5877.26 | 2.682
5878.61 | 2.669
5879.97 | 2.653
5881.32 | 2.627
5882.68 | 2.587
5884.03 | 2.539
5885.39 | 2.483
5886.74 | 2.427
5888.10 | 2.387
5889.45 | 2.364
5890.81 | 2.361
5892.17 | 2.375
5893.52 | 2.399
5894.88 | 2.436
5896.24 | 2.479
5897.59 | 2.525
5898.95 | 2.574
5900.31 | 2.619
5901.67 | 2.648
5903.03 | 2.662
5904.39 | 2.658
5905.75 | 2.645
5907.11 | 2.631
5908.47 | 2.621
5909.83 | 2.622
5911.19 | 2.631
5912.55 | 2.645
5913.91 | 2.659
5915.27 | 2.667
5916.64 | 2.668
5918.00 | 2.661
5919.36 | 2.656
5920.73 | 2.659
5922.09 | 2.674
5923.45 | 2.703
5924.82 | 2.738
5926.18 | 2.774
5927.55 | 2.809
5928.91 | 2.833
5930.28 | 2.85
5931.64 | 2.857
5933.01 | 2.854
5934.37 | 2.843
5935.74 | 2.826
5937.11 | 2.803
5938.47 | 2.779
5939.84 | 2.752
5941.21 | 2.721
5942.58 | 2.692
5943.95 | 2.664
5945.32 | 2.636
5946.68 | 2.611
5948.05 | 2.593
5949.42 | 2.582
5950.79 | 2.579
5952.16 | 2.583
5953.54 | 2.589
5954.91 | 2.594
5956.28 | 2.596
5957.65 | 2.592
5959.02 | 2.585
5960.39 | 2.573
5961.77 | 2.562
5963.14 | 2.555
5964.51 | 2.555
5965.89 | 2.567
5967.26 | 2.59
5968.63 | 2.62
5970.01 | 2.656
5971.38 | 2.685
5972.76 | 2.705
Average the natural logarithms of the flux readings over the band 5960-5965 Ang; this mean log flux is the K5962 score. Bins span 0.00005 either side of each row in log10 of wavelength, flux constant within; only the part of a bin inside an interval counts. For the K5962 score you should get 0.94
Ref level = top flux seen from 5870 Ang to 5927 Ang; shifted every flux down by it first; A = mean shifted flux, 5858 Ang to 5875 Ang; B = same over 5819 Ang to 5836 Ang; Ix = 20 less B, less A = 20.0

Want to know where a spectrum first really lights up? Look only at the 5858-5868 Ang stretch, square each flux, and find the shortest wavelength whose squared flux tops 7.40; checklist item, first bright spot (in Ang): 5858.34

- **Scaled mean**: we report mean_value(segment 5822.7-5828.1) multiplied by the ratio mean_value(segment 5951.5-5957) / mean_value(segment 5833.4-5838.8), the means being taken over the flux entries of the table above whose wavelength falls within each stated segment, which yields 2.51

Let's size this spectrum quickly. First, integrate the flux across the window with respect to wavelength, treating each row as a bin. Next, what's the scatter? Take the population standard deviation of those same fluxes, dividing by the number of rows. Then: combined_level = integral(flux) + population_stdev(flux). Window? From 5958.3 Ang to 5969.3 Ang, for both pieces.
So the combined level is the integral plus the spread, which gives 28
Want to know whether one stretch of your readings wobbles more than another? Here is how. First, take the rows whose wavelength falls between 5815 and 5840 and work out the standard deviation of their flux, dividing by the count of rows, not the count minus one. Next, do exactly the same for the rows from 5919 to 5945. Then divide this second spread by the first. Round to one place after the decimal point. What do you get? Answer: 1.2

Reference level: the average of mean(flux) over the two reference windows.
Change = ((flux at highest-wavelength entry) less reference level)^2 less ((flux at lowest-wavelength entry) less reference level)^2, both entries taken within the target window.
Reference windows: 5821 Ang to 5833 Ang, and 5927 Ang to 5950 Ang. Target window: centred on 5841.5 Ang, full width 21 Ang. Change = 0.001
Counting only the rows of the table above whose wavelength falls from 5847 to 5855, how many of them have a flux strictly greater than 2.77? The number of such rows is 4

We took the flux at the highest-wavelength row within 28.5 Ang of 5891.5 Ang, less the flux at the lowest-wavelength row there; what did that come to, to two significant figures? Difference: -0.24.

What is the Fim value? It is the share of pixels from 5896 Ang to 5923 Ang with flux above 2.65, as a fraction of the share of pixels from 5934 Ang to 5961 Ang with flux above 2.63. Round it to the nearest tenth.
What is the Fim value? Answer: 1.0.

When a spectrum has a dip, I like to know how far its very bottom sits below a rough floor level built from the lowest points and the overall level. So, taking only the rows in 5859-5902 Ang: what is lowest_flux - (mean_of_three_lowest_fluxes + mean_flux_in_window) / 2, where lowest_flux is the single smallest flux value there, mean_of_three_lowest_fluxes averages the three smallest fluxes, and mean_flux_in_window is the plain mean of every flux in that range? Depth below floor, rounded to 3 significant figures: -0.140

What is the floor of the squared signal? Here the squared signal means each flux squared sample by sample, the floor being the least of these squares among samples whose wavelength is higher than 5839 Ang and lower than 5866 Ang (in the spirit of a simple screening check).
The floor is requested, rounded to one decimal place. 7.5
